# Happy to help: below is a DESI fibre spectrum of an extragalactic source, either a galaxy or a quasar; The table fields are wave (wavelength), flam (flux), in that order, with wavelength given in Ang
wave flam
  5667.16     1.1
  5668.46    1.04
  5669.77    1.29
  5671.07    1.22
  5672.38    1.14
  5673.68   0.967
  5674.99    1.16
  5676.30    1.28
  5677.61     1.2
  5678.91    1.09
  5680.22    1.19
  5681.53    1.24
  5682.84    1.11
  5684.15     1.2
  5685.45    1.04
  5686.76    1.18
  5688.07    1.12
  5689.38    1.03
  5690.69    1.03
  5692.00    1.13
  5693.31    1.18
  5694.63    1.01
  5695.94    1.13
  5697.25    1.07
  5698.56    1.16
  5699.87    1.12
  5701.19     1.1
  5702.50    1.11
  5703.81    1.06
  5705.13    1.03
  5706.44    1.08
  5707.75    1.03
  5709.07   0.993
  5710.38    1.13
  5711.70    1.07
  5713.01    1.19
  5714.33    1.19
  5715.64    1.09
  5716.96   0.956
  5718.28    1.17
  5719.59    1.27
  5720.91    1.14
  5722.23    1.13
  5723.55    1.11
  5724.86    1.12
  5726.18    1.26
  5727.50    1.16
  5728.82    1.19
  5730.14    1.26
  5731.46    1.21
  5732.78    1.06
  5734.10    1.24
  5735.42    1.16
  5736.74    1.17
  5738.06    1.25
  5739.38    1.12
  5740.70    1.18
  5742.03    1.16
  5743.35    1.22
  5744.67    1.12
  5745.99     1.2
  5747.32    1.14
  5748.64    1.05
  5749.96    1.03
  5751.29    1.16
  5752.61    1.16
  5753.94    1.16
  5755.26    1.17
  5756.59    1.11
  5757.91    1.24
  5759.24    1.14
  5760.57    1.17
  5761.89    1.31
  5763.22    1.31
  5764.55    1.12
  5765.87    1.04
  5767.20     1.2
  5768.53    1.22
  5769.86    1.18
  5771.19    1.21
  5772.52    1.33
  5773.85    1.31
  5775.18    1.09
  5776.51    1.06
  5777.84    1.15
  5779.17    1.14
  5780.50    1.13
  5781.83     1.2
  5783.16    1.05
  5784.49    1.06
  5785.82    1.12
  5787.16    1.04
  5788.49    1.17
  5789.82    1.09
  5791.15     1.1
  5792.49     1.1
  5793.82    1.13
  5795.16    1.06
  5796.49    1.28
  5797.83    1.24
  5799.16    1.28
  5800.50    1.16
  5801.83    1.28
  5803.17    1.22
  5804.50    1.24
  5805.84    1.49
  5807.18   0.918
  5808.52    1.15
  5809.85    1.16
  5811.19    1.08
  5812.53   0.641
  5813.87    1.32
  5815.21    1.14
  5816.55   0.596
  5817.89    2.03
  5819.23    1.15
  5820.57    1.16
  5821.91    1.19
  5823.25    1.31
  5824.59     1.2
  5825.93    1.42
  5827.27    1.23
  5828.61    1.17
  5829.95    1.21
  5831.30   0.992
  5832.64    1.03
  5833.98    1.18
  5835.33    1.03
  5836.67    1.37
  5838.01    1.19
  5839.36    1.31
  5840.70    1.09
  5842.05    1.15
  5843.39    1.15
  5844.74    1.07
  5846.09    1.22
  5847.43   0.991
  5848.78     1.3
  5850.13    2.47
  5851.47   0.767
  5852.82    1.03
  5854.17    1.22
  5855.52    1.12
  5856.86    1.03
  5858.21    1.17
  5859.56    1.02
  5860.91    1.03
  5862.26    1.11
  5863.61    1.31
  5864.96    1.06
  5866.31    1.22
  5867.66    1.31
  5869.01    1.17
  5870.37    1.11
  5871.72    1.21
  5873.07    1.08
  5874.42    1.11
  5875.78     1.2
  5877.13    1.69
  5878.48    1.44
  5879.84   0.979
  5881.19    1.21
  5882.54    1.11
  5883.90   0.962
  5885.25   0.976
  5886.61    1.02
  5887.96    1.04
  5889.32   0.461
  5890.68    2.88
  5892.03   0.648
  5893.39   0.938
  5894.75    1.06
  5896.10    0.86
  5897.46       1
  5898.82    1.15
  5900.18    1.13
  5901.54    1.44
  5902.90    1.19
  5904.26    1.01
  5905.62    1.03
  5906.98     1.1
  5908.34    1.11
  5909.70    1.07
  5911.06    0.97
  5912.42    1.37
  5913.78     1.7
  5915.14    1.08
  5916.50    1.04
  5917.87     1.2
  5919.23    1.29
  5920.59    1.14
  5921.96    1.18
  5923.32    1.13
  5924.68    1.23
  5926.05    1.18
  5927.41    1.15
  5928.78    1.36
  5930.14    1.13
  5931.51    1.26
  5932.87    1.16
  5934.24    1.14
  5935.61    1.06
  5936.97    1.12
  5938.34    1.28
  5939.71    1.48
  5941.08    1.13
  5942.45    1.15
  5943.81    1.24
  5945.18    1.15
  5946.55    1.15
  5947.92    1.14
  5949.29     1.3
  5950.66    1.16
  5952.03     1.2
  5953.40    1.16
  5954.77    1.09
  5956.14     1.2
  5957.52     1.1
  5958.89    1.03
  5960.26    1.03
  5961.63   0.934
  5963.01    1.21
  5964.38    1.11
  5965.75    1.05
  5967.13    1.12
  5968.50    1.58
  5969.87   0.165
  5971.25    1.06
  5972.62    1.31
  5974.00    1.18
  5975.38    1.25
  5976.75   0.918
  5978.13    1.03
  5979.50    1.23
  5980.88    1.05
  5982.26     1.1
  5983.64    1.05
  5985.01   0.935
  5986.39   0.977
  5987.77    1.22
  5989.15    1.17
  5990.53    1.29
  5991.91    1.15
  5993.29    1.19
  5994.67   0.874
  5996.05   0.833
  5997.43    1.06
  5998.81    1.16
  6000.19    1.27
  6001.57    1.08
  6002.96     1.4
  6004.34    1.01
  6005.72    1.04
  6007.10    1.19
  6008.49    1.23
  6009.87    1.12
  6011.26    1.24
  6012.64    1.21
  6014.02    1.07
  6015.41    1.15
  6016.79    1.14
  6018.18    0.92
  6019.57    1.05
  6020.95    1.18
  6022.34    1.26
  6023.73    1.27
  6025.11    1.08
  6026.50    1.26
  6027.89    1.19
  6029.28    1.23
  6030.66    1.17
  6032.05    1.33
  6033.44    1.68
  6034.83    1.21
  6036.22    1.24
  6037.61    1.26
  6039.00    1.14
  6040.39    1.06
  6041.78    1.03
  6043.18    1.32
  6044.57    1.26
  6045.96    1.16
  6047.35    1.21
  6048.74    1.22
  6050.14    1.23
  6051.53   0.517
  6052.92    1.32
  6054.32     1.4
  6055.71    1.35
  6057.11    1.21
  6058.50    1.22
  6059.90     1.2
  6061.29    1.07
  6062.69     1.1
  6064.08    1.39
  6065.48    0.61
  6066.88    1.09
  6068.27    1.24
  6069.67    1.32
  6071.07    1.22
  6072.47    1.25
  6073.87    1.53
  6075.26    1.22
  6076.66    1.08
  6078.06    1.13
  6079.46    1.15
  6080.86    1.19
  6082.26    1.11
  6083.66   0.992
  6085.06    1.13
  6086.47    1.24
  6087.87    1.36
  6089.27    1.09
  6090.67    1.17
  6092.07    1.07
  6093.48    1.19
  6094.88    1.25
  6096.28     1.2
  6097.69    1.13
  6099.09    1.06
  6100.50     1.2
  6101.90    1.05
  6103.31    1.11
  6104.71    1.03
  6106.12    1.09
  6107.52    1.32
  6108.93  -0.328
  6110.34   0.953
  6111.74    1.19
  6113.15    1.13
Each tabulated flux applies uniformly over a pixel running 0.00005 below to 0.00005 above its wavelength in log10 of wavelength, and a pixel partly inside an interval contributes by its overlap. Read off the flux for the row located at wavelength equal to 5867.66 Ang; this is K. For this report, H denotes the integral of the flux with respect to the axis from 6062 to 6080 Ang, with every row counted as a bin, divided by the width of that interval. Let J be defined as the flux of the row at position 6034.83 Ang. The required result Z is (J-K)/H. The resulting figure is -0.08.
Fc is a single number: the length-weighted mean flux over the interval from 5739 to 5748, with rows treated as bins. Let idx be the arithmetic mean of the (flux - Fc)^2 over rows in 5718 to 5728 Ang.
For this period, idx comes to 0.00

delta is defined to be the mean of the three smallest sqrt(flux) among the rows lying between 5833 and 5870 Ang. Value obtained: 0.96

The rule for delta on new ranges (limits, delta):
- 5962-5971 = 0.83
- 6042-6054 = 0.97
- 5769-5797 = 1.02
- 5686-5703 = 1.01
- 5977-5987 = 0.99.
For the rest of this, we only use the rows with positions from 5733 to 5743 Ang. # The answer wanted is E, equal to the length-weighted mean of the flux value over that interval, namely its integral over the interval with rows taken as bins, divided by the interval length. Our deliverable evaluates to 1.18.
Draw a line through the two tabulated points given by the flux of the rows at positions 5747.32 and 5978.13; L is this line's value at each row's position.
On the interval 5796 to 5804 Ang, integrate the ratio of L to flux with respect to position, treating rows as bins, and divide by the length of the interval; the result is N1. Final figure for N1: 0.90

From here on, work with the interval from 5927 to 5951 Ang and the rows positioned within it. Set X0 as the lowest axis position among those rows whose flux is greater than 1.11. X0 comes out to 5927.41 Ang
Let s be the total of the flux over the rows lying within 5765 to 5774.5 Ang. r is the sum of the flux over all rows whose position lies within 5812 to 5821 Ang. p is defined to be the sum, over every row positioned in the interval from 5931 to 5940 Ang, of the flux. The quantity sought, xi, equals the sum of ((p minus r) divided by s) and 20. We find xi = 20.1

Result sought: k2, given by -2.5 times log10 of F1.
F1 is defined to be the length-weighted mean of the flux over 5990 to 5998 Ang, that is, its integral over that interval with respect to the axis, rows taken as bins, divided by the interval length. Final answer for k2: -0.07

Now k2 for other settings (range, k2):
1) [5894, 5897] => 0.04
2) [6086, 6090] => -0.23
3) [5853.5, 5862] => -0.10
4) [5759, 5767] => -0.18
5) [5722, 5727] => -0.16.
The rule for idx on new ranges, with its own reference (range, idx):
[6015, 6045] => 0.02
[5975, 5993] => 0.02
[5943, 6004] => 0.04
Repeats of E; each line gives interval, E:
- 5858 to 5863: 1.08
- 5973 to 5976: 1.22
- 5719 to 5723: 1.17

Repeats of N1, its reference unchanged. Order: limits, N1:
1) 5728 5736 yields 0.97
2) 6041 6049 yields 0.84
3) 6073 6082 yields 0.82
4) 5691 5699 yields 1.05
